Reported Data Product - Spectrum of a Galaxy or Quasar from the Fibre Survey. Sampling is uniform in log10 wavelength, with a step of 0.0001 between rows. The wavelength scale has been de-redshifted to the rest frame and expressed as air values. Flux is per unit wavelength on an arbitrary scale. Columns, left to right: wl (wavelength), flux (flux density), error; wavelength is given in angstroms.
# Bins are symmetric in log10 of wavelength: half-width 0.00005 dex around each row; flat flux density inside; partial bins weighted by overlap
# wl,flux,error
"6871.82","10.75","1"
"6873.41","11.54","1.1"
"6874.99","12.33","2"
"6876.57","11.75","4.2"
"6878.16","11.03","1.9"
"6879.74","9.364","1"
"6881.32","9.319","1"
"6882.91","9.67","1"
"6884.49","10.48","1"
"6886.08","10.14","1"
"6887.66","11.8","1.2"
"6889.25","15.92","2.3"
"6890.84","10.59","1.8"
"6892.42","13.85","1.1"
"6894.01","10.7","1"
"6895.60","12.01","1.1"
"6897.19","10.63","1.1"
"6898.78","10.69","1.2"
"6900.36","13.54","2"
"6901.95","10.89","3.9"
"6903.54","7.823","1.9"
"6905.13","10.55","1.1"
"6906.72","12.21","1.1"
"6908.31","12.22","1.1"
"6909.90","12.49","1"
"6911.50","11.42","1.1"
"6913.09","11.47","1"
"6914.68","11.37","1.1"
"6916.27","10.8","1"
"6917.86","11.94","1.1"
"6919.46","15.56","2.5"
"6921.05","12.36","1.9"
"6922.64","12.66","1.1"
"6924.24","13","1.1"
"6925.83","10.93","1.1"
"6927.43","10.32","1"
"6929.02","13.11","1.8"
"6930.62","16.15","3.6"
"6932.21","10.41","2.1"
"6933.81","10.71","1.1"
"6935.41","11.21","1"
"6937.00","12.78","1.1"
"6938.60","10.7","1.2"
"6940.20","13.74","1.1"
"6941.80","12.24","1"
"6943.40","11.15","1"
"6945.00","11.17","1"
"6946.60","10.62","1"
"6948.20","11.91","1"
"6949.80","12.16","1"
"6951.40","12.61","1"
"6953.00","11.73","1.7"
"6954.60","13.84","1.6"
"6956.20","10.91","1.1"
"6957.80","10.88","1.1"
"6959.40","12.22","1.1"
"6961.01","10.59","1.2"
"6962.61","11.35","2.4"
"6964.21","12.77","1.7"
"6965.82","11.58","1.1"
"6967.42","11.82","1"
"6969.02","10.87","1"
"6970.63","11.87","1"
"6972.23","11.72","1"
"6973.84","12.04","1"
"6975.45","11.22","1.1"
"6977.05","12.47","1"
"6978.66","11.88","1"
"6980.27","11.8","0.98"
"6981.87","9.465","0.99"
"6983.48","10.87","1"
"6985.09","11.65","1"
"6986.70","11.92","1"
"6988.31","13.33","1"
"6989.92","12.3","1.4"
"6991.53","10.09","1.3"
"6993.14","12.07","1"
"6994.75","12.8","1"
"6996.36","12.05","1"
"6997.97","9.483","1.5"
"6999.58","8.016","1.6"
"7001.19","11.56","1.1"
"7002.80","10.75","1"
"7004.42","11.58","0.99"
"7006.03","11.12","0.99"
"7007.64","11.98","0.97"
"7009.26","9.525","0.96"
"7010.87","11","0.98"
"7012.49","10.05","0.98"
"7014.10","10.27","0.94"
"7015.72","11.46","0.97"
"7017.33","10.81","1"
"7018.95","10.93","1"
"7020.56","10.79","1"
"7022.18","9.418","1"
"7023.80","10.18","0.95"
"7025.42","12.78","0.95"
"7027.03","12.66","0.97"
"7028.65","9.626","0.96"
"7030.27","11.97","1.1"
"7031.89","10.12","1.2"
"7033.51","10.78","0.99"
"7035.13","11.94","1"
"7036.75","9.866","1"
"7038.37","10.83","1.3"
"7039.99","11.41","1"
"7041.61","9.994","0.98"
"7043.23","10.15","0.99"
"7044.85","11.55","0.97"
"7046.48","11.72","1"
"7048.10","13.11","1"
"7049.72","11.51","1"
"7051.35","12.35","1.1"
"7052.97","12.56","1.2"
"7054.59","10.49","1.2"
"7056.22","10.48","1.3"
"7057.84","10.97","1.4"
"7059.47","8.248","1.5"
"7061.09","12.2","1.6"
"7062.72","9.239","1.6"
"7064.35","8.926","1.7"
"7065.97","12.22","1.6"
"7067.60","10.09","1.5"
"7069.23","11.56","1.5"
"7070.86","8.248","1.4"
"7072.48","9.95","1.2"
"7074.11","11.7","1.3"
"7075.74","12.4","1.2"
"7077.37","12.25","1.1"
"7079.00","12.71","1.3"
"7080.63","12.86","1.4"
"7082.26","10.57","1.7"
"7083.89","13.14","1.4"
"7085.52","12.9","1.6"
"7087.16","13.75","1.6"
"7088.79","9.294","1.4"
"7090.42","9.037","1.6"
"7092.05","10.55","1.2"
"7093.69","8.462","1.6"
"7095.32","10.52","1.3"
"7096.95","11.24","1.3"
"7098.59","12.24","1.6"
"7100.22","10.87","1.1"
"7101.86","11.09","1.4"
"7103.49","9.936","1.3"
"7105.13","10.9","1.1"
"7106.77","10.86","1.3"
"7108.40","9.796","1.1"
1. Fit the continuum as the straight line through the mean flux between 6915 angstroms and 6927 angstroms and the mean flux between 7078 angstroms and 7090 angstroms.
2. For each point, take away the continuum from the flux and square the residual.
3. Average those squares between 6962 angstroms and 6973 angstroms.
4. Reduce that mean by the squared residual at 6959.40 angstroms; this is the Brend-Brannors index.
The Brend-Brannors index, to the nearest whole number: 1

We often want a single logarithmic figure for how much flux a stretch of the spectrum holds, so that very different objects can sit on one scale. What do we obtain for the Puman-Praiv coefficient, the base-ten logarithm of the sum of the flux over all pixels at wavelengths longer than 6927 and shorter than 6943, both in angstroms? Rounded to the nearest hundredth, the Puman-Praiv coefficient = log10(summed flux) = 2.08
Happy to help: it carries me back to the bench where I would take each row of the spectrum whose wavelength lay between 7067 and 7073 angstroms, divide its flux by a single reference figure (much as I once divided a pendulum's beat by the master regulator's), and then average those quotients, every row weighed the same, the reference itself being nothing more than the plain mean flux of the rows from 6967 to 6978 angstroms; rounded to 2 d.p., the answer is 0.85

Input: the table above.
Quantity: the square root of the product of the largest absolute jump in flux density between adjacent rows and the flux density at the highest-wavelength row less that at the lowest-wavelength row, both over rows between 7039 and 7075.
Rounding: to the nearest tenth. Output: 1.1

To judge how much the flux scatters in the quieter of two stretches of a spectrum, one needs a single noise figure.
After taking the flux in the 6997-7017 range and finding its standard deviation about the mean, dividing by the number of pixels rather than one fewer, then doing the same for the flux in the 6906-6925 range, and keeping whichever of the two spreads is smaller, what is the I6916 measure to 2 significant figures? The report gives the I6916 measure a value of 1.1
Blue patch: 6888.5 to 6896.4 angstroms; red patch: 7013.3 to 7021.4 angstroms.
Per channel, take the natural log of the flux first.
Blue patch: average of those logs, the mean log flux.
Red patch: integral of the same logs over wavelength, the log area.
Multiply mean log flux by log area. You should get 48.6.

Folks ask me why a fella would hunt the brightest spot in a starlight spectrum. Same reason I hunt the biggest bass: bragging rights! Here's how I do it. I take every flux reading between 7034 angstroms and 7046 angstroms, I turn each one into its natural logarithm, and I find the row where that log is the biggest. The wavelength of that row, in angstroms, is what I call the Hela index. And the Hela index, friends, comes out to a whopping 7035.13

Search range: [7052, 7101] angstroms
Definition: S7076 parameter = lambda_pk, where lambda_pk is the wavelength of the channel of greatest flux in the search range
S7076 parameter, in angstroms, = 7087.16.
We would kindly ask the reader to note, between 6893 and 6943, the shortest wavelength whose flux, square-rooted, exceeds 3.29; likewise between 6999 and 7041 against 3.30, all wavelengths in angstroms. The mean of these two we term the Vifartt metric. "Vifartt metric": 6948.4 angstroms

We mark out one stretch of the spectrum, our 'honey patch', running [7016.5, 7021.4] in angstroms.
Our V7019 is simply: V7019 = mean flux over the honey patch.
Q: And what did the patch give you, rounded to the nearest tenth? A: 10.8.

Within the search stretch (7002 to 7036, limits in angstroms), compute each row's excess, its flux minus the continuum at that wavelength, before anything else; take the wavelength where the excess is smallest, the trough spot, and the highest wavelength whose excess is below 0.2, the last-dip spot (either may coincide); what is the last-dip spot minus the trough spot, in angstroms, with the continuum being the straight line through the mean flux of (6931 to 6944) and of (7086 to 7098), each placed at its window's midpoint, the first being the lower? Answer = 11.3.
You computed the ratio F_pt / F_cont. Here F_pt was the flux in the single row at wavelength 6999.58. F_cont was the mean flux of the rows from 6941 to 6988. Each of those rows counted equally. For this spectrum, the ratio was 0.69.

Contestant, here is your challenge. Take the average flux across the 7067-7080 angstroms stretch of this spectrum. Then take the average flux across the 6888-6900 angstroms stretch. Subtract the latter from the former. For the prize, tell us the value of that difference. -0.9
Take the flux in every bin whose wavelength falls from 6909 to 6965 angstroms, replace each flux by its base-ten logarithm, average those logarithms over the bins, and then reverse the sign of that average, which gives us -1.076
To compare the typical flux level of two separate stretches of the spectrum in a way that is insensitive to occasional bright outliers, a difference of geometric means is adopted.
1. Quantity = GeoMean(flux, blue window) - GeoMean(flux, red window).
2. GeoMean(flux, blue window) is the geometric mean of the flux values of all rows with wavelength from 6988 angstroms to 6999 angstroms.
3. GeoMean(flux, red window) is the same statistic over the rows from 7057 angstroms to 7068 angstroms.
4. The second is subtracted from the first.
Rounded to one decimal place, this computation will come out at 1.5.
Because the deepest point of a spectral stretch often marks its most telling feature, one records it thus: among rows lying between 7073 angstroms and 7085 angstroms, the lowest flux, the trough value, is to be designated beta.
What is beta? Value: 10.57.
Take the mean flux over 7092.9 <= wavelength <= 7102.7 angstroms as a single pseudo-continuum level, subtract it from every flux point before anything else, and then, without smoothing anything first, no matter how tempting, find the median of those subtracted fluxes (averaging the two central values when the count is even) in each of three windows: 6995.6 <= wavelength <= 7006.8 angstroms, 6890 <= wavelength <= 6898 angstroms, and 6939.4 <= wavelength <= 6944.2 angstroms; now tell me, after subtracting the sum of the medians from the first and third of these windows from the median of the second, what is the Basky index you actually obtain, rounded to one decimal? -1.9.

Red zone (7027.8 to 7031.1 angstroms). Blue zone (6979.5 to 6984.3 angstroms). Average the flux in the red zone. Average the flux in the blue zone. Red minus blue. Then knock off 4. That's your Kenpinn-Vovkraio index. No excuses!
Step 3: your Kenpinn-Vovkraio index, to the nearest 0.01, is -3.91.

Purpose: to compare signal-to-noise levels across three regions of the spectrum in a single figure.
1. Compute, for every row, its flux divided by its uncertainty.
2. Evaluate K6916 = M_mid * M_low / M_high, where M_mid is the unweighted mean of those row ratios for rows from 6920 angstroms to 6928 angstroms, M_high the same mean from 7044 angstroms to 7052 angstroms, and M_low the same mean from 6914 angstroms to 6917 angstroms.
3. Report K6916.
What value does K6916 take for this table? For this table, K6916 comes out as 9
